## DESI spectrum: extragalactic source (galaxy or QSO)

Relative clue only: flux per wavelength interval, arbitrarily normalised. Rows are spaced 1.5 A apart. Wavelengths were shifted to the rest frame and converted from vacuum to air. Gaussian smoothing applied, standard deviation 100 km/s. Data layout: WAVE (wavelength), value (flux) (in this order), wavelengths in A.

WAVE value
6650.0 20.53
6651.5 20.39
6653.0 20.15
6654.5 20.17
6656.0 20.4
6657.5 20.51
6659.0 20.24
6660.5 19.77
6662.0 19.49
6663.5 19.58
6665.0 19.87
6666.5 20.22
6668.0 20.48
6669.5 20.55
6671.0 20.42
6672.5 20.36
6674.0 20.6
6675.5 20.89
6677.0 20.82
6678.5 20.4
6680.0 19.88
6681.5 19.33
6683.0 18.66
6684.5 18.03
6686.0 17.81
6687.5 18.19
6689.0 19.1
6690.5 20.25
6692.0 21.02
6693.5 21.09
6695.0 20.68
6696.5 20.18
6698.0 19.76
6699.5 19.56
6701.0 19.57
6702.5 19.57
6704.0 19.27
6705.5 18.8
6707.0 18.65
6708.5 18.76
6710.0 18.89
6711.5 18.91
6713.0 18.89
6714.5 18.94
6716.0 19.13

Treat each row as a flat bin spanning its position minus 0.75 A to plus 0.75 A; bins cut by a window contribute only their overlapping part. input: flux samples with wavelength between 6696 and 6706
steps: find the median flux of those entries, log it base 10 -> 1.29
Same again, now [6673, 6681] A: 1.31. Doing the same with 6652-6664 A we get 1.30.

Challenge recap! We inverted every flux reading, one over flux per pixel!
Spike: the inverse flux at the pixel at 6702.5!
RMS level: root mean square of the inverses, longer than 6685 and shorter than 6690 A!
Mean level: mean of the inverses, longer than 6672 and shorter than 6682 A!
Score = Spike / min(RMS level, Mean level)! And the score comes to 1.04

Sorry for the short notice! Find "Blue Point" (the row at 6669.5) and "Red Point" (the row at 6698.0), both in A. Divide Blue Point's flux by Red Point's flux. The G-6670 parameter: 1.04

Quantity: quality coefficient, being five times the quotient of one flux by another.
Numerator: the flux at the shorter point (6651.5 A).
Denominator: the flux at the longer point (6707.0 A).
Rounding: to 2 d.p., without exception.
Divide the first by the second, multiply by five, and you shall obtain 5.47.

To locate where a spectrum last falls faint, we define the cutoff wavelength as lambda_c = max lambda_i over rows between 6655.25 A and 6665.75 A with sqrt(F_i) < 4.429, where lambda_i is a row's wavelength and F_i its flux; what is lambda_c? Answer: 6663.5 A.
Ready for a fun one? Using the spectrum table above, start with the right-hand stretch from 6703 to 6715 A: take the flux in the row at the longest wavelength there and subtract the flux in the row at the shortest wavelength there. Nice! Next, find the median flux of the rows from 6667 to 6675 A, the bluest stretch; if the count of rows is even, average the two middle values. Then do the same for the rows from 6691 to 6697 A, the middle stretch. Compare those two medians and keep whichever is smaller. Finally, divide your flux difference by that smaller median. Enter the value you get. -0.02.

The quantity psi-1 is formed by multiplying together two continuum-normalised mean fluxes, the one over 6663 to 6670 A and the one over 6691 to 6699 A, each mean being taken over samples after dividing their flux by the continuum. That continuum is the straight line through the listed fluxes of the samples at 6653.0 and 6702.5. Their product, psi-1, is 1.05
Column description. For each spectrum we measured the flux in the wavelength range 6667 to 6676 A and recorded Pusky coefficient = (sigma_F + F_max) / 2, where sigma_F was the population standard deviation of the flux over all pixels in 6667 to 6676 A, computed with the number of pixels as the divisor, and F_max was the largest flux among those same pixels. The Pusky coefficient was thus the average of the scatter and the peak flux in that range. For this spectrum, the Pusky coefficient 10.5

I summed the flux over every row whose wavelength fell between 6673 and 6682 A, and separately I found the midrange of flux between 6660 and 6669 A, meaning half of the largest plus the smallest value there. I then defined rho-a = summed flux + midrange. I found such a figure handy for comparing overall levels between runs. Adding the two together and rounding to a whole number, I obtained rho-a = 142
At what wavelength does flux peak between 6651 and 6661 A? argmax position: 6657.5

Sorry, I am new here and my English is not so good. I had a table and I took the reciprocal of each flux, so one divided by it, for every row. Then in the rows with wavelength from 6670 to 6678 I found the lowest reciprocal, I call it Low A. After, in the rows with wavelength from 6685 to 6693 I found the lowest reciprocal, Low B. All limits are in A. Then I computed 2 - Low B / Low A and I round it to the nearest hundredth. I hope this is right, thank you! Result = 1.01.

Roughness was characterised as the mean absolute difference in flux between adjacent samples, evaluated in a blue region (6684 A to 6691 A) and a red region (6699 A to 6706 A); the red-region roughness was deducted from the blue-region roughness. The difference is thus 0.47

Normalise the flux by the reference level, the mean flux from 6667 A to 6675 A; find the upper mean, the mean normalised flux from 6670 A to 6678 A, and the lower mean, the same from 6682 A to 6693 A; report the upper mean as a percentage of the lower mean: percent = 108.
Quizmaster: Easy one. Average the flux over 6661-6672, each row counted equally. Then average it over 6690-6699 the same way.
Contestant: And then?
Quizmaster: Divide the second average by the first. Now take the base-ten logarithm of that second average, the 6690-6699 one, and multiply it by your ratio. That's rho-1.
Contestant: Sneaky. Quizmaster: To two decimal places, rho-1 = 1.34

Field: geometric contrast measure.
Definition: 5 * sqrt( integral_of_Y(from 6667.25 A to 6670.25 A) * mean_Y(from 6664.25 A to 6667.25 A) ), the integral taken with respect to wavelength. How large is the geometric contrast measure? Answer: 176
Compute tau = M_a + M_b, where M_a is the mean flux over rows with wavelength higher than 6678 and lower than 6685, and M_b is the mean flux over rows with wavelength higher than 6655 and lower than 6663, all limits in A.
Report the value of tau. 39.3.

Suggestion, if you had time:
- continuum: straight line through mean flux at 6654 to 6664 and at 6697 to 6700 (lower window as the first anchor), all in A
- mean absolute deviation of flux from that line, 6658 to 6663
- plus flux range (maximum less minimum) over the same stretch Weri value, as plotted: 1.1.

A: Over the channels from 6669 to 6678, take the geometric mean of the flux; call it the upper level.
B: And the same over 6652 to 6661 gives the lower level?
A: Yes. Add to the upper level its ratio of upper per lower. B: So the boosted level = 21.6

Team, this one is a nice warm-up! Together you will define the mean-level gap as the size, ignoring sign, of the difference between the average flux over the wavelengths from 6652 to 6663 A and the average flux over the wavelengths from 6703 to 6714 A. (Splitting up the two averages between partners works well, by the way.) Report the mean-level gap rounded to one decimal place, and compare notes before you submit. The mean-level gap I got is 1.2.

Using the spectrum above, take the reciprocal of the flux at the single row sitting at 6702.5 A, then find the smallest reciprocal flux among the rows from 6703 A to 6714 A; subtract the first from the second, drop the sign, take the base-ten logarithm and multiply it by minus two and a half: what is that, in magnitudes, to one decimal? 7.7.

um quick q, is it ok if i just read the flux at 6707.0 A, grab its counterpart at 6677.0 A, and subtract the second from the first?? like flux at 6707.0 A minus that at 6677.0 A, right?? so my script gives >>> -2.2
